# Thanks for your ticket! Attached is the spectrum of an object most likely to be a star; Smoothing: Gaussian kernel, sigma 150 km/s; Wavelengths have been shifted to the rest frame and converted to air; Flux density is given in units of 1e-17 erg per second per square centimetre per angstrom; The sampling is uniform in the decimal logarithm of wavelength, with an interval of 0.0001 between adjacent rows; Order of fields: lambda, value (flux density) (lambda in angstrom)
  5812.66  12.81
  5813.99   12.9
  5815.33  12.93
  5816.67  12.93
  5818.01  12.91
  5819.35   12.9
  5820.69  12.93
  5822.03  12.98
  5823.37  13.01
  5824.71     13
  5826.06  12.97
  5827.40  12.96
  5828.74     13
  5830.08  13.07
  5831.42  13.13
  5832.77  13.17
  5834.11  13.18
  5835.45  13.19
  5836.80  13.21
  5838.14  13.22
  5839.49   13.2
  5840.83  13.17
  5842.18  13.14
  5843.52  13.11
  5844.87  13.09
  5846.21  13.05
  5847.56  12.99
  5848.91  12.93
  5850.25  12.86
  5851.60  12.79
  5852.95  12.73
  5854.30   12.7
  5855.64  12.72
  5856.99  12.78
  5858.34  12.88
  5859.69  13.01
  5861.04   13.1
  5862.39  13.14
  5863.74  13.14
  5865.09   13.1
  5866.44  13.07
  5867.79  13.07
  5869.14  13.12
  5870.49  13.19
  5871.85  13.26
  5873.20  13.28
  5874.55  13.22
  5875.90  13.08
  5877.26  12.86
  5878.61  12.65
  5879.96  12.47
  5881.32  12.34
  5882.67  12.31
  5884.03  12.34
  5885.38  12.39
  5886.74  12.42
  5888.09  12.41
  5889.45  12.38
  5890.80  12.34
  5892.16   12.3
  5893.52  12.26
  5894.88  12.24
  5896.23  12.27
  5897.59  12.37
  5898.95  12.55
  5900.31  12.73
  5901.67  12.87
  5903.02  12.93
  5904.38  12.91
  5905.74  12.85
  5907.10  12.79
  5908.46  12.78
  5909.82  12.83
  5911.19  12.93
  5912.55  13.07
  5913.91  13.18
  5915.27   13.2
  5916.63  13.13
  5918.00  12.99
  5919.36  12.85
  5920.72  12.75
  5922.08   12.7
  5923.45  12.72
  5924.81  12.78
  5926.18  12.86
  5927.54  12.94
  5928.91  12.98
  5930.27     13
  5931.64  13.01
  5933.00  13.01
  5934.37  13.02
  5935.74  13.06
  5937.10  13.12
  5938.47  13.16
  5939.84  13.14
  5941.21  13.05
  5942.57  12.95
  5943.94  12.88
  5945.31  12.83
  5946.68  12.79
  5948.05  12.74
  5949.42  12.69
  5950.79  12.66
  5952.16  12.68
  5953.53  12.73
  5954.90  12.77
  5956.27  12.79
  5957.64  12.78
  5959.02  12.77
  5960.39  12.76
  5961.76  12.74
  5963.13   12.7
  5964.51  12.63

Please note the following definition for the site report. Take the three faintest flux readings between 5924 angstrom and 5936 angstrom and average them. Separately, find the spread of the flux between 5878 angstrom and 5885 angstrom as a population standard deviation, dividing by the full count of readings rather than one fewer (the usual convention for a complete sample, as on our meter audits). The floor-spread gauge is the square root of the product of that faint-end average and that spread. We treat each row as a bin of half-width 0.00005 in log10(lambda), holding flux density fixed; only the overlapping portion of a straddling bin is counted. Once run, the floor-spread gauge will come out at 1.3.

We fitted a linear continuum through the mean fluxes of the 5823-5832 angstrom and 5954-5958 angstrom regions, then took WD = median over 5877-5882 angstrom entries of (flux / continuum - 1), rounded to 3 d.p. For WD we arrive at -0.028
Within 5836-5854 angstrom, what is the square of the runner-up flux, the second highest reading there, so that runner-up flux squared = 175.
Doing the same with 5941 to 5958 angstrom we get 168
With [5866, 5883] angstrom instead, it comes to 176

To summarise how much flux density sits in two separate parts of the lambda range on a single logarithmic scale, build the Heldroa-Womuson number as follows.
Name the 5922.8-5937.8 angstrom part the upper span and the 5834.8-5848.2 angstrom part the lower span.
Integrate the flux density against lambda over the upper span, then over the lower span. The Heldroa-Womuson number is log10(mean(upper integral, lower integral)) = 2.27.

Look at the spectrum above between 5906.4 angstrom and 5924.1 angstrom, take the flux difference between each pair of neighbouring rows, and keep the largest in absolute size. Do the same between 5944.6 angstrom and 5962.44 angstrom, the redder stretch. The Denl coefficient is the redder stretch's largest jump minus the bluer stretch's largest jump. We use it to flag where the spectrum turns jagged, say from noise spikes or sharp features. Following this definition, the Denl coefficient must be -0.09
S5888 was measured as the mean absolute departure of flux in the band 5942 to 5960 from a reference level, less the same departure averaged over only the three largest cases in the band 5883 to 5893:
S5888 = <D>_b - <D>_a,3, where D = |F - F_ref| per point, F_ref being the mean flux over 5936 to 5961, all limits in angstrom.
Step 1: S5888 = -0.43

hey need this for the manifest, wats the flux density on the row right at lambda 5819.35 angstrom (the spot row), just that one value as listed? 12.9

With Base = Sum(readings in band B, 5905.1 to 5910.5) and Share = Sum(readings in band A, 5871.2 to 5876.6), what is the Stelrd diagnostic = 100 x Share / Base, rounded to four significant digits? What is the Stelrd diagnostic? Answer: 103.1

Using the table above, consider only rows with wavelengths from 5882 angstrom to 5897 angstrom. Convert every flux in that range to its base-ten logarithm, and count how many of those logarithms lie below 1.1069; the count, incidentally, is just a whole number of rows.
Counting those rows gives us 11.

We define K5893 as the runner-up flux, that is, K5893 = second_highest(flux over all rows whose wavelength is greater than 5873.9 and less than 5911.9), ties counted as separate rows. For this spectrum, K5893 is 13.08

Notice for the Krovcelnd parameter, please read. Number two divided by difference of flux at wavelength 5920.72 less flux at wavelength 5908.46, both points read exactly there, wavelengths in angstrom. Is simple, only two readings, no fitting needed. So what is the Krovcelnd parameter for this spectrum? -67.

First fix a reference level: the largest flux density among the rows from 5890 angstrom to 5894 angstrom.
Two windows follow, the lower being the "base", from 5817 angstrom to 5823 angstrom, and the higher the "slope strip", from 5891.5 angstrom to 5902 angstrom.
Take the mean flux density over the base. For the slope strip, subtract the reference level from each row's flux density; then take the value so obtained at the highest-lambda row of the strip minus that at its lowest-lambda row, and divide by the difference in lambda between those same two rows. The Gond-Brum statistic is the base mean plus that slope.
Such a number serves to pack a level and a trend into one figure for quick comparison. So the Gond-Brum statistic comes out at 13.0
